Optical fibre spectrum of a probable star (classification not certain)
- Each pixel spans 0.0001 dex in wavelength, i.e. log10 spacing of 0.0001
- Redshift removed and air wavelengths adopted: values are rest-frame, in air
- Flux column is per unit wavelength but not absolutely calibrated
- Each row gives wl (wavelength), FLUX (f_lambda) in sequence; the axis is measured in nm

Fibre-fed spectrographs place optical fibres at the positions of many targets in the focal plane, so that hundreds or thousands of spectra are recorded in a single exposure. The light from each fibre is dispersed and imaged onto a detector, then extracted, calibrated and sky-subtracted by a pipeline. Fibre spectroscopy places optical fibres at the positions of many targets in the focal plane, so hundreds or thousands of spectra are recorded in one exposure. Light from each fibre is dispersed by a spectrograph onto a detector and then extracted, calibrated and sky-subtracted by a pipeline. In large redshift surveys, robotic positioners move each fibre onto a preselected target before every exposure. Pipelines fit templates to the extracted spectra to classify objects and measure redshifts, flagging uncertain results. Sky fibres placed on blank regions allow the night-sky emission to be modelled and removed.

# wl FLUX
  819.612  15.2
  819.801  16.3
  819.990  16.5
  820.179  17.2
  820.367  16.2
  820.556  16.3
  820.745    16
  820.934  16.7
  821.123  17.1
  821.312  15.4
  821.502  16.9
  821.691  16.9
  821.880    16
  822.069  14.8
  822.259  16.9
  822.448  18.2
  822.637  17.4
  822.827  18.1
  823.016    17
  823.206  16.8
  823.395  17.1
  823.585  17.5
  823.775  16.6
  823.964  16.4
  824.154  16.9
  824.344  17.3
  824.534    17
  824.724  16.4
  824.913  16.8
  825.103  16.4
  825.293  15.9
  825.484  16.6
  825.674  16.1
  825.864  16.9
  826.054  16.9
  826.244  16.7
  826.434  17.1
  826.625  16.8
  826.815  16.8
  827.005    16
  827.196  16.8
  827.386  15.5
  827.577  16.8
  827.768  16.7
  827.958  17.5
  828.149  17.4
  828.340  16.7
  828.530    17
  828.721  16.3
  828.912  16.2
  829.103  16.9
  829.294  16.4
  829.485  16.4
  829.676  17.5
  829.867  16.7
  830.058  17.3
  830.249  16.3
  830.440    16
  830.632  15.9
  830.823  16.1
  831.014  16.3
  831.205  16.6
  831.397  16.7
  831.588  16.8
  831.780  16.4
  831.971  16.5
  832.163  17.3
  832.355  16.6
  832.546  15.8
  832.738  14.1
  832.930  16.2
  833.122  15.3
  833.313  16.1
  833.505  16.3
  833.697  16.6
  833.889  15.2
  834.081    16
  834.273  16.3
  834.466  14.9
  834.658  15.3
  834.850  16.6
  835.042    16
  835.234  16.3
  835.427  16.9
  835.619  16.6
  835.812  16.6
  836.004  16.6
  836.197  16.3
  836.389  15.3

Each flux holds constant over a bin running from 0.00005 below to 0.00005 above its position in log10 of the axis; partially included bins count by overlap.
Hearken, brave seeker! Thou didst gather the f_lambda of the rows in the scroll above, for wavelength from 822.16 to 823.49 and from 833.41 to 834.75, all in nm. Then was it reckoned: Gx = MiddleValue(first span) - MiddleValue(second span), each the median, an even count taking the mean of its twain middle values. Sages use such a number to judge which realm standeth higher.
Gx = 1.1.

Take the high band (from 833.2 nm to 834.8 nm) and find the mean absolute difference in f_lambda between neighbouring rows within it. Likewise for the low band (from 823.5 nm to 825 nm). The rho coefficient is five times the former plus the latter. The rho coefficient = 3.9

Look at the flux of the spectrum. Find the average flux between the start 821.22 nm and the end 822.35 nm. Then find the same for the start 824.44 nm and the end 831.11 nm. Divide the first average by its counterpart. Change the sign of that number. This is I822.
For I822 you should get -0.97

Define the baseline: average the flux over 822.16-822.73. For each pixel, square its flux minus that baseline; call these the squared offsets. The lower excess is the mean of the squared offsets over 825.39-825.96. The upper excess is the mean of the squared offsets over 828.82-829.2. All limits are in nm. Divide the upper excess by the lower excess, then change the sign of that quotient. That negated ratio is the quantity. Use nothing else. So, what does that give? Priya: -1.0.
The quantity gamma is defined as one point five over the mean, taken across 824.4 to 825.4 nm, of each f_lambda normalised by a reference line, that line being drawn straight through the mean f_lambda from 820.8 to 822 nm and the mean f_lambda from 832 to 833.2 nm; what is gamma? 1.48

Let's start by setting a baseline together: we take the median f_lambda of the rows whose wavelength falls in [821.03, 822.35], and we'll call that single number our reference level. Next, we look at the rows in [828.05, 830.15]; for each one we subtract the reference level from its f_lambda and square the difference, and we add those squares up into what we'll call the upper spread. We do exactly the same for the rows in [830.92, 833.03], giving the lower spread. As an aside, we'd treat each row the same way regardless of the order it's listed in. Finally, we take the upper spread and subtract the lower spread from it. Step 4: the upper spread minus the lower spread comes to -8.5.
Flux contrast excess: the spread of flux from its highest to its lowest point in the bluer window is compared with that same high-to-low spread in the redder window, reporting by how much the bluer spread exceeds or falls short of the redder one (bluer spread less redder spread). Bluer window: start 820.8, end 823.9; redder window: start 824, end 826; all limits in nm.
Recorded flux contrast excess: 2.0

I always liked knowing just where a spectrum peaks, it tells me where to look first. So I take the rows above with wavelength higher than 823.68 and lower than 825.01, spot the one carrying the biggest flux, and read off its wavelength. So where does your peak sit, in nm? 824.344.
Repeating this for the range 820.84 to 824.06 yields 822.448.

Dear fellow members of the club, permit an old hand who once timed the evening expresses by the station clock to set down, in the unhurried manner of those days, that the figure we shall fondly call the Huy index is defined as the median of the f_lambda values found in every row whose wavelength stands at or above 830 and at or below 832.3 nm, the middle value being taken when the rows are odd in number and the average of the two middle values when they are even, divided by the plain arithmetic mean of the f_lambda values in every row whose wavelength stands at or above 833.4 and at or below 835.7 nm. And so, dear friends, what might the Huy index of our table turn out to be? 1.02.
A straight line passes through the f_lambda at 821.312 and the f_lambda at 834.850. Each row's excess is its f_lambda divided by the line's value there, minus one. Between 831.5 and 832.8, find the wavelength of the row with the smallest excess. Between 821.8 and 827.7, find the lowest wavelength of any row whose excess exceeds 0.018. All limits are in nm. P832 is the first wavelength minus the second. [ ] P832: 10.86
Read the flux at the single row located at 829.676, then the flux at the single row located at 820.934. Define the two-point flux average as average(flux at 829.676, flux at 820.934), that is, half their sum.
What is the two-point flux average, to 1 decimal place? 17.1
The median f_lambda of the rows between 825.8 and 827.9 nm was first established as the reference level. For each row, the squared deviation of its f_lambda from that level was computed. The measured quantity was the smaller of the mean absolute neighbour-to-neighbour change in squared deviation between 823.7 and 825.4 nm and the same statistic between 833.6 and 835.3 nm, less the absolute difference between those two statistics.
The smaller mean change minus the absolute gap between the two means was -1.1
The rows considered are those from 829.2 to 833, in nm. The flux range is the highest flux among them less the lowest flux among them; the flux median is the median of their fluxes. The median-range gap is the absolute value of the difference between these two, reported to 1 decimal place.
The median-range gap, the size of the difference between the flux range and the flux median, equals 13.0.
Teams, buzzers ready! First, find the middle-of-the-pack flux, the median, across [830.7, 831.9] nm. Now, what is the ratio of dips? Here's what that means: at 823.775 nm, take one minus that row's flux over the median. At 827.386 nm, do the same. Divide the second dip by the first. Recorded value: -10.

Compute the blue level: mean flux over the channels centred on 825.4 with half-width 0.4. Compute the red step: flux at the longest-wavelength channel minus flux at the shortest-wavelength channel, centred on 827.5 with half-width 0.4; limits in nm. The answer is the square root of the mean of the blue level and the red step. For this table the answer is 2.84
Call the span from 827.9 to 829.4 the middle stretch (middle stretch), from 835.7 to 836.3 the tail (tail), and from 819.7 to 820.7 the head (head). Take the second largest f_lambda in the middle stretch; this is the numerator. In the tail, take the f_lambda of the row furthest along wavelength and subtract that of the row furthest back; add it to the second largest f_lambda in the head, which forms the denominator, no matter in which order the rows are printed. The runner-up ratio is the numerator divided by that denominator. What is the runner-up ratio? 1.07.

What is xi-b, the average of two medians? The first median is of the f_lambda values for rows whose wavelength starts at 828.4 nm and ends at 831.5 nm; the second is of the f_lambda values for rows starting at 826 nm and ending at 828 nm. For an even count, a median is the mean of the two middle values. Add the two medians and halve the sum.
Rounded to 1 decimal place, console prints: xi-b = 16.6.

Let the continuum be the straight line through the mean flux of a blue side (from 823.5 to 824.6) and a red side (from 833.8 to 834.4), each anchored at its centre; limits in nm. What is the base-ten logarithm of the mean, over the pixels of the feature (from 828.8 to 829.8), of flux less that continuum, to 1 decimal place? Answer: -0.5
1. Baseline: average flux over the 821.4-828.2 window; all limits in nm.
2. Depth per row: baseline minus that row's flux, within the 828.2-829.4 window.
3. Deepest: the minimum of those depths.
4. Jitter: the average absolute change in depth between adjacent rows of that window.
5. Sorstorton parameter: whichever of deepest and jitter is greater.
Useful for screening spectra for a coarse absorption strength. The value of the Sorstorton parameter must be 0.46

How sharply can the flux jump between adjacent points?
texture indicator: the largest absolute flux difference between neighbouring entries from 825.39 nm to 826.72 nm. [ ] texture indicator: 0.80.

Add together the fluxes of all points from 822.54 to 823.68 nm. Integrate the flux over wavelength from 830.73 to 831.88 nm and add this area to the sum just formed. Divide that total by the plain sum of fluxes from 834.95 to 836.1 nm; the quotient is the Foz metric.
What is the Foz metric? 1.24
